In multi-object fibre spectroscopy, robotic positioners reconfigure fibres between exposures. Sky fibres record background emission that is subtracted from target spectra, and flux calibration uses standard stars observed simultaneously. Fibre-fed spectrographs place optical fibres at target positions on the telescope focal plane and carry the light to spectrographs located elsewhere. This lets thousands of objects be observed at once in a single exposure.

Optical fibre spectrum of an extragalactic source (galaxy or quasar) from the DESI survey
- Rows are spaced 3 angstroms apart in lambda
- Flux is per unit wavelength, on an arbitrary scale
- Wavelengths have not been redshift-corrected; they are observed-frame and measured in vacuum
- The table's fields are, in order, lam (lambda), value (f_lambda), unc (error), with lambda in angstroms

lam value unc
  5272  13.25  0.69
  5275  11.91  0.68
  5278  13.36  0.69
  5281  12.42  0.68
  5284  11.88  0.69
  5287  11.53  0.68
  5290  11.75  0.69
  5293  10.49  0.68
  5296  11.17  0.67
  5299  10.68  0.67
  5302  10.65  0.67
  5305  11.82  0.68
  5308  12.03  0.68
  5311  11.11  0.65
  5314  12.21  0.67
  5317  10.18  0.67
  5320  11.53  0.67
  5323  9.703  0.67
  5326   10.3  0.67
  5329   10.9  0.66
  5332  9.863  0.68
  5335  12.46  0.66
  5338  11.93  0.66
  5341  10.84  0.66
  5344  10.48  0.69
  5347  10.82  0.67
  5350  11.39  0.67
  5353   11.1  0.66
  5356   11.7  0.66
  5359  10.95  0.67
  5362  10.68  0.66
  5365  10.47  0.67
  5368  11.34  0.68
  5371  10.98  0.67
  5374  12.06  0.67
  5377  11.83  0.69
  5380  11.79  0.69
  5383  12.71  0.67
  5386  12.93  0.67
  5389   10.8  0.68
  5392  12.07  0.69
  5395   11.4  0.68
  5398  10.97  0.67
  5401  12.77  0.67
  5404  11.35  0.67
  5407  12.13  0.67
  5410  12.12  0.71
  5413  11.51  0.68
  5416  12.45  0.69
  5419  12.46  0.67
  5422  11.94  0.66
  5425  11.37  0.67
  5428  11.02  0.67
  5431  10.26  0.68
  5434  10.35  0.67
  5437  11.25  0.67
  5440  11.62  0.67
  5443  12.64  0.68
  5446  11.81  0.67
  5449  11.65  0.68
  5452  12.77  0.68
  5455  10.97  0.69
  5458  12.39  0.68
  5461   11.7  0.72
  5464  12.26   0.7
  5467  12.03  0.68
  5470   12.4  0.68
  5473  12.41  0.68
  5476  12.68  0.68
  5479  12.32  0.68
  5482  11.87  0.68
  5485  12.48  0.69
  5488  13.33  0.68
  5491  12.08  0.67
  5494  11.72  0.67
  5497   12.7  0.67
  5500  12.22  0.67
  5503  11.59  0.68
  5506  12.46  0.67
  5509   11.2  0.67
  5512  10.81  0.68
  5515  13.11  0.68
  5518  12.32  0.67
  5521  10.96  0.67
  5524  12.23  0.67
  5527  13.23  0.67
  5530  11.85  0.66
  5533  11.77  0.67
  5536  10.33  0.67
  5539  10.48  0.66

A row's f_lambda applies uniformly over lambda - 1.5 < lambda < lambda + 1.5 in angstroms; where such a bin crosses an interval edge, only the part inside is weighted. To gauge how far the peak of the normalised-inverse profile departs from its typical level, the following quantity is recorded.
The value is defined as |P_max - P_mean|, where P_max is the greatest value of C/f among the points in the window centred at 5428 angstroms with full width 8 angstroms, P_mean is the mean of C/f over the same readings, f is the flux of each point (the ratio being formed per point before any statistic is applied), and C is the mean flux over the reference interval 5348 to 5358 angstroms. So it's 0.062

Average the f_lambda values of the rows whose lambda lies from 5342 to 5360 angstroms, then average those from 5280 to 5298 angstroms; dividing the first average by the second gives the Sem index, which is 0.96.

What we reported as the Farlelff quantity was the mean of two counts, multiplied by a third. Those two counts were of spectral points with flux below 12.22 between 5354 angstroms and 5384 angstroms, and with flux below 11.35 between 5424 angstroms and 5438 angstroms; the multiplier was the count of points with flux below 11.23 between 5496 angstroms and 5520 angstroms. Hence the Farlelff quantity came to 13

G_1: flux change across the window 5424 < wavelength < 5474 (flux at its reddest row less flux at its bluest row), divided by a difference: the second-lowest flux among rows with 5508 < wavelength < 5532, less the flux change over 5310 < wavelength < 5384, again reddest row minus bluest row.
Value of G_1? 0.11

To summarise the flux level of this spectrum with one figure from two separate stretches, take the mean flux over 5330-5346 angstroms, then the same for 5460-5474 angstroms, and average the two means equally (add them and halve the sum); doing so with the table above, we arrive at 11.6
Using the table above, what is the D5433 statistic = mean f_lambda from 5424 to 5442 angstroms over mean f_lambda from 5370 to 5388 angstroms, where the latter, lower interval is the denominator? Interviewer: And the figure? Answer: 0.91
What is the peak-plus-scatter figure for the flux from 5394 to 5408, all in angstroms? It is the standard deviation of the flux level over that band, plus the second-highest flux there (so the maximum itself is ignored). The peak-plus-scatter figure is 12.8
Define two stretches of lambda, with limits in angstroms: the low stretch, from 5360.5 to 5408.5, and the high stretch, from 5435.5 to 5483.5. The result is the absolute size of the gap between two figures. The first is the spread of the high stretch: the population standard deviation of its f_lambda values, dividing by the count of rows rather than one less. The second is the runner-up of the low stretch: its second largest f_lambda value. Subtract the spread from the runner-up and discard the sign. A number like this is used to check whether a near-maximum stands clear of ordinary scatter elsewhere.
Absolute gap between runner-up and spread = 12.3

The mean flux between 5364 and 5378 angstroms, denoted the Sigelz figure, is 11.3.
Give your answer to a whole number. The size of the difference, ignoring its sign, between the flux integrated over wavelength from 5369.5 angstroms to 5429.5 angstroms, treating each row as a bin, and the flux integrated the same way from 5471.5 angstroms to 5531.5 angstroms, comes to 21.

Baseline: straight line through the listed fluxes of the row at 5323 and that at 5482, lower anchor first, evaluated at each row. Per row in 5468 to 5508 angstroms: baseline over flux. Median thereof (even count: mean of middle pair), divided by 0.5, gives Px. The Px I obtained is 1.92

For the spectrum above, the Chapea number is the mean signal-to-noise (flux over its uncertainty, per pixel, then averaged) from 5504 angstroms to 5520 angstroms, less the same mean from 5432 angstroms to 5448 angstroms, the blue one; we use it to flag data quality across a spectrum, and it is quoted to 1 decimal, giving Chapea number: 0.6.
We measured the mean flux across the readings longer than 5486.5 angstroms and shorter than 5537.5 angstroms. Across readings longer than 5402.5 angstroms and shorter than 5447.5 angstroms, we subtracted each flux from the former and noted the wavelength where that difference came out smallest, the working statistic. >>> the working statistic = 5443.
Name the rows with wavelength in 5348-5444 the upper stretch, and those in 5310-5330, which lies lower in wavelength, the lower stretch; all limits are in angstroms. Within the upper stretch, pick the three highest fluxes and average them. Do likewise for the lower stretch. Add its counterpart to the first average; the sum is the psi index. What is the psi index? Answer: 24.4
